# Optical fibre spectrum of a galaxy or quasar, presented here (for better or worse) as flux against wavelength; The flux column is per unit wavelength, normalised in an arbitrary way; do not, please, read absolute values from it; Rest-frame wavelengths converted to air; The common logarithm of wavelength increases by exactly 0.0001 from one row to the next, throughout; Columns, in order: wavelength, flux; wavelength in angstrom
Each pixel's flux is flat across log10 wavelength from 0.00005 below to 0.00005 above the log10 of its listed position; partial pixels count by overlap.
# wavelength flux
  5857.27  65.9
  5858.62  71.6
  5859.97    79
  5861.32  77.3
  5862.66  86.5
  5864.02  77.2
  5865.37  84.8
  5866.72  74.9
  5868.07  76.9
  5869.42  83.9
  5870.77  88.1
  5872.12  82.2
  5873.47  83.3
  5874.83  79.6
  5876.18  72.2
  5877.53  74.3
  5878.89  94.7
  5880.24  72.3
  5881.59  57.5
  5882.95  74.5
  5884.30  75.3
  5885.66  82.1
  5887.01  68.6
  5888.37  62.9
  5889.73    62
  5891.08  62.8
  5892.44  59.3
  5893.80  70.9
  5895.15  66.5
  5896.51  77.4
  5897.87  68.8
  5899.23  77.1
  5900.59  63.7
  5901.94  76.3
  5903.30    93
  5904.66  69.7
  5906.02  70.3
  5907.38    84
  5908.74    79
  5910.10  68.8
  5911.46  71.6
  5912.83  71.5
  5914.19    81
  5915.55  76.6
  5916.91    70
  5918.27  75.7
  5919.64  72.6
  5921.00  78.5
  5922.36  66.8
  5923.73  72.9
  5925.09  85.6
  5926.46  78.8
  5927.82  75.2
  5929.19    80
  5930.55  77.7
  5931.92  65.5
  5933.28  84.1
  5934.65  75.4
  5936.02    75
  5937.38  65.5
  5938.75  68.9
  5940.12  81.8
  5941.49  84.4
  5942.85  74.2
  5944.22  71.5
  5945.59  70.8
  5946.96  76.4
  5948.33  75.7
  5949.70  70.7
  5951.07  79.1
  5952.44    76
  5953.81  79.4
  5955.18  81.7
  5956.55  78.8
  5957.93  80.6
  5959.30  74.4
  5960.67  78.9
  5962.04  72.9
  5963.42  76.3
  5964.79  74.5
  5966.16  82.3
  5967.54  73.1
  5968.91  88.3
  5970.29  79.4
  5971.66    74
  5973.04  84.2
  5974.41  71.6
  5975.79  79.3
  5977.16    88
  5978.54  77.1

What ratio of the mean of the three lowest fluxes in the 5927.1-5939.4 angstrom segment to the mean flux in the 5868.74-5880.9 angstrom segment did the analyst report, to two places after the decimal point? 0.82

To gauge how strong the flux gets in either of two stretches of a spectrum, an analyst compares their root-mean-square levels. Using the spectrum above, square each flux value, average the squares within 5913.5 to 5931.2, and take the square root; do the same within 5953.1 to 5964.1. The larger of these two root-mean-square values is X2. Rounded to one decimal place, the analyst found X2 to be 77.9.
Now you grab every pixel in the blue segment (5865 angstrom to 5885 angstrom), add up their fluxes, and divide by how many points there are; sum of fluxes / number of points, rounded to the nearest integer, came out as 78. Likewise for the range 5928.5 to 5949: 75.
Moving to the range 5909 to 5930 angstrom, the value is 75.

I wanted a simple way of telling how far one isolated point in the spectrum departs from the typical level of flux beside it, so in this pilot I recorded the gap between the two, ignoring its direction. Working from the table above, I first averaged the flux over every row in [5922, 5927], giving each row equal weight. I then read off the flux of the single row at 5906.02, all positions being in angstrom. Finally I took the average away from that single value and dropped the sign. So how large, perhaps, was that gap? 6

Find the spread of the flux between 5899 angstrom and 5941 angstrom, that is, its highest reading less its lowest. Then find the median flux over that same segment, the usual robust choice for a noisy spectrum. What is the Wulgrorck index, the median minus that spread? 46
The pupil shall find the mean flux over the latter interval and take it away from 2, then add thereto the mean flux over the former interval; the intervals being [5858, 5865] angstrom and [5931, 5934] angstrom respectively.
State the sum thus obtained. 6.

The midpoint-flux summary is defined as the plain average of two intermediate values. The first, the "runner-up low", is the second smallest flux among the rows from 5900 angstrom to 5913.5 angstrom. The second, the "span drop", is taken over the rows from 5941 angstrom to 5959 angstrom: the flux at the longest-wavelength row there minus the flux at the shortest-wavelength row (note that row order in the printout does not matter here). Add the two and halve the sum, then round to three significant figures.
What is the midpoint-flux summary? 32.5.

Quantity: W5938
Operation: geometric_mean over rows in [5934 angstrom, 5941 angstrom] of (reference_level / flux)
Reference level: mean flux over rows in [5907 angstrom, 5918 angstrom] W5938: 1.03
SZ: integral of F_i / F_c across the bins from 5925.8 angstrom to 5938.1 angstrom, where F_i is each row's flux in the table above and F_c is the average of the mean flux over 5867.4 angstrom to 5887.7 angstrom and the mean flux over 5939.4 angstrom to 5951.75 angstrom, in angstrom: 12.0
